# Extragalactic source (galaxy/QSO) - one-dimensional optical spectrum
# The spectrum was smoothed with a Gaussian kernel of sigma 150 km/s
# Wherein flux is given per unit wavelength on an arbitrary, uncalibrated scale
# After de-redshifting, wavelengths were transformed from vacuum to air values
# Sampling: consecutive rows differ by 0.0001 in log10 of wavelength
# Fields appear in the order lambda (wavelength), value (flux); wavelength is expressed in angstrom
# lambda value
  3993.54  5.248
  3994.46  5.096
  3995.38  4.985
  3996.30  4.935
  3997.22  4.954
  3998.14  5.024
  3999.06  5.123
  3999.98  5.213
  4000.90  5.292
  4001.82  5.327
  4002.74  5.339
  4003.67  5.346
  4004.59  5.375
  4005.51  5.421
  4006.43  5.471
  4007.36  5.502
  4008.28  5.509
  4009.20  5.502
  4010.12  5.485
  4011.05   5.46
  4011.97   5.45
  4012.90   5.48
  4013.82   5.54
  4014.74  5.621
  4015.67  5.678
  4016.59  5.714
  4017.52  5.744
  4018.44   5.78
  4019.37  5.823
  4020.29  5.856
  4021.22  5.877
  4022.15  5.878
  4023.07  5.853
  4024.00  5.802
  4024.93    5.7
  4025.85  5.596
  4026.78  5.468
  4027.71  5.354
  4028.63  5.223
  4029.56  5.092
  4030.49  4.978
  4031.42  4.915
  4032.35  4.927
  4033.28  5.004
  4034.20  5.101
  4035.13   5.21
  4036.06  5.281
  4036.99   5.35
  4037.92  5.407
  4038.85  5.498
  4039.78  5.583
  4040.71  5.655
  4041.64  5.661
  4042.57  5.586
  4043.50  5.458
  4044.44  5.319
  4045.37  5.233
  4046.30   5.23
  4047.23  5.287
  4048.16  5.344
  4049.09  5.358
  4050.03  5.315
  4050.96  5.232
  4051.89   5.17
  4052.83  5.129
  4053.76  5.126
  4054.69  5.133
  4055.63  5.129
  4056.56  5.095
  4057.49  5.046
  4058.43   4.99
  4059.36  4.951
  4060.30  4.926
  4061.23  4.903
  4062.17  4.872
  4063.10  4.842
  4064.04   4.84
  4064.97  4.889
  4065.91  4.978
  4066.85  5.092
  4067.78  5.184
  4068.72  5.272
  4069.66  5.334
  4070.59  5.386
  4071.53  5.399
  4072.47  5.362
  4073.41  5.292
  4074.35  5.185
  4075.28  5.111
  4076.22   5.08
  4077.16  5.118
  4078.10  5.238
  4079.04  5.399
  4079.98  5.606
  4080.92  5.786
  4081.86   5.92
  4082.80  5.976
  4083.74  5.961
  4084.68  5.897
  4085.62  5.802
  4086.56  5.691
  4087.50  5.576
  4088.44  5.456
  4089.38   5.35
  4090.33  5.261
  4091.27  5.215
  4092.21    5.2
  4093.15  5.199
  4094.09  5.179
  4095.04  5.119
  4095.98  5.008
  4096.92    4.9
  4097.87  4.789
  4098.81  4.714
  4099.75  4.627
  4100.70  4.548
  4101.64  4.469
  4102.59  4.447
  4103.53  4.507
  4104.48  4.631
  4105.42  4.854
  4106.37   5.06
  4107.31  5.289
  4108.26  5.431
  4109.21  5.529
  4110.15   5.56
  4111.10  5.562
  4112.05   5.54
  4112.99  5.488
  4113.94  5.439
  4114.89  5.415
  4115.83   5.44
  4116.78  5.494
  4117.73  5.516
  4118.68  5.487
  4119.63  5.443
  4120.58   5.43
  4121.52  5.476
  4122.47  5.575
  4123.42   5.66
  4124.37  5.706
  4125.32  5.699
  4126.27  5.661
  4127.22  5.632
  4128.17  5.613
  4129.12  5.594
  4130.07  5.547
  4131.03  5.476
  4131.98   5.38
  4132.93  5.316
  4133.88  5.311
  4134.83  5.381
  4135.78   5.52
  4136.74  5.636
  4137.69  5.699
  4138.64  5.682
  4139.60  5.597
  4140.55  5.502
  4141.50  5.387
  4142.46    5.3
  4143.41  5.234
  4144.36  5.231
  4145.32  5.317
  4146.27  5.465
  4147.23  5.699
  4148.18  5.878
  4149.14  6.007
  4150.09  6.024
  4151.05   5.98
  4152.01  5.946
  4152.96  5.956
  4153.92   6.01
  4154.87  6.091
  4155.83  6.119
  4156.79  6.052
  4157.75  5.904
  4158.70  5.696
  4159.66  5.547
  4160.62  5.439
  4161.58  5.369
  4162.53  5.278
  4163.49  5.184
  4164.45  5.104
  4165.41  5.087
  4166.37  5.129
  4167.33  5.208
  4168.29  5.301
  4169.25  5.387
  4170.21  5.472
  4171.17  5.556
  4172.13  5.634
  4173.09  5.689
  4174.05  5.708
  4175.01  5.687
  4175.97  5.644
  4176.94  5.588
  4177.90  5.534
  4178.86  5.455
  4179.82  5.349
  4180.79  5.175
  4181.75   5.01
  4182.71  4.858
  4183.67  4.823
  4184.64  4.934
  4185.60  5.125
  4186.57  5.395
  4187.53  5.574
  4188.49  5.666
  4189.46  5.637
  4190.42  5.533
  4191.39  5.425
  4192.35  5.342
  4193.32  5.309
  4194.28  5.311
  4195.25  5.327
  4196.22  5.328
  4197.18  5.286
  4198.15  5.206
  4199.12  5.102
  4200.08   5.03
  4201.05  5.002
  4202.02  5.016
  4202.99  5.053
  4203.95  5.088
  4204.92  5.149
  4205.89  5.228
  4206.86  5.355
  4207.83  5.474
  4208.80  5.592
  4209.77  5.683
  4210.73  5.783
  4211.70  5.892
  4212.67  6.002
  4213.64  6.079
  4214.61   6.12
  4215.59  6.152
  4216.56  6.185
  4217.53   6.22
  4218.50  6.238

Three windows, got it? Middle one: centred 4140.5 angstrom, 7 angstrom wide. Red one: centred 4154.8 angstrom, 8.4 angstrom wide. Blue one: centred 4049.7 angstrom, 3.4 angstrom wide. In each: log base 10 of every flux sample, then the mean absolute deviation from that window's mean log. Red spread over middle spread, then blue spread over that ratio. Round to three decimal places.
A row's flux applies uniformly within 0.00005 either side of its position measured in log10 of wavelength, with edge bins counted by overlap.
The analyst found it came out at 0.006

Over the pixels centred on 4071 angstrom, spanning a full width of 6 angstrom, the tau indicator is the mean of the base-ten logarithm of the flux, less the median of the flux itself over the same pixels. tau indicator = -4.62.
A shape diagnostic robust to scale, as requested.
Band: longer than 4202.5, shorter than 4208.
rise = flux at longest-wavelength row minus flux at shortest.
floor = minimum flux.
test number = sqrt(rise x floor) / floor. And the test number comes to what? 0.29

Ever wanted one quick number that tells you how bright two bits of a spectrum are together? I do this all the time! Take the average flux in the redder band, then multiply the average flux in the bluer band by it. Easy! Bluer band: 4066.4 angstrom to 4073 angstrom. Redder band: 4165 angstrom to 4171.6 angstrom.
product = 28.1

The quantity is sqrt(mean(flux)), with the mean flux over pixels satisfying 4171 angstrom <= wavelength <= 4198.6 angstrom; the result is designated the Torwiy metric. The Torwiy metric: 2.32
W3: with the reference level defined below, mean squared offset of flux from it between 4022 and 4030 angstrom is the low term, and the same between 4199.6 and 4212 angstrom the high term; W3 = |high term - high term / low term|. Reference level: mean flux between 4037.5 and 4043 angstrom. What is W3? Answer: 1.9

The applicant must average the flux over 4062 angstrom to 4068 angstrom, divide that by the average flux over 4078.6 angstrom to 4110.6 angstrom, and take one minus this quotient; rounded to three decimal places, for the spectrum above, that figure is 0.053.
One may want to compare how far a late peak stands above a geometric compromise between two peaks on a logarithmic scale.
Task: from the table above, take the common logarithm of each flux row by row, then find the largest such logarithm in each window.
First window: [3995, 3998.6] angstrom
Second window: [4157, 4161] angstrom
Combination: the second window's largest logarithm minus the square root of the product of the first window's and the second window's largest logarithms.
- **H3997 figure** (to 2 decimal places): 0.04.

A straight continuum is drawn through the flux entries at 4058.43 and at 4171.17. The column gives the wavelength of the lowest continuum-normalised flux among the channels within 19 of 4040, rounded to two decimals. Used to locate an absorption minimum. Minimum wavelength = 4058.43 angstrom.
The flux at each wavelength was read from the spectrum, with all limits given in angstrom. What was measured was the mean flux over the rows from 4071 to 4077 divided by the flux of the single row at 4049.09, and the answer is 0.98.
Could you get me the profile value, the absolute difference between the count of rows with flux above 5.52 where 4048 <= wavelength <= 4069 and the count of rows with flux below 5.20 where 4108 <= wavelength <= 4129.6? 0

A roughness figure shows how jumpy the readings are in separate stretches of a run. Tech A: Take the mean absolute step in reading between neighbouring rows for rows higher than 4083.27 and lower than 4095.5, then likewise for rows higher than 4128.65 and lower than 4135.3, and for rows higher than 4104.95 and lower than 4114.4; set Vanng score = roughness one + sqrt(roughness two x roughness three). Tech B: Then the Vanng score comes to 0.14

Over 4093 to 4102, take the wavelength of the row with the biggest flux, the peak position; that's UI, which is 4093.15 angstrom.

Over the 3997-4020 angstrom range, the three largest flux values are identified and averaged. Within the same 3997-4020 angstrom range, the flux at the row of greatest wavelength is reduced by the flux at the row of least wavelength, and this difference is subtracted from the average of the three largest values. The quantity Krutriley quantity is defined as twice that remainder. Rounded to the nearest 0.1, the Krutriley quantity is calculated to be 9.8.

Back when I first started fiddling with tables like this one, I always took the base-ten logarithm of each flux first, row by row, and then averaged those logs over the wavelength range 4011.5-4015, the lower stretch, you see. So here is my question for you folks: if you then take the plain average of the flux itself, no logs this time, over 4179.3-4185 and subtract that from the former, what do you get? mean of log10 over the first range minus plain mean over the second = -4.28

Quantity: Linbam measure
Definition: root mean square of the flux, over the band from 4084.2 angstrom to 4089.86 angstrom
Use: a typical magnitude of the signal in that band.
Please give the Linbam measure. 5.6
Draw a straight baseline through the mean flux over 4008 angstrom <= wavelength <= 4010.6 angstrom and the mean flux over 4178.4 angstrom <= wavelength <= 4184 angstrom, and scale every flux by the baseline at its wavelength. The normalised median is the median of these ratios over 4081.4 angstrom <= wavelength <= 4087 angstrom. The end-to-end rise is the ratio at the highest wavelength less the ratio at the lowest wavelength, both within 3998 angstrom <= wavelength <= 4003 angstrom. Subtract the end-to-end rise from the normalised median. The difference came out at 1.05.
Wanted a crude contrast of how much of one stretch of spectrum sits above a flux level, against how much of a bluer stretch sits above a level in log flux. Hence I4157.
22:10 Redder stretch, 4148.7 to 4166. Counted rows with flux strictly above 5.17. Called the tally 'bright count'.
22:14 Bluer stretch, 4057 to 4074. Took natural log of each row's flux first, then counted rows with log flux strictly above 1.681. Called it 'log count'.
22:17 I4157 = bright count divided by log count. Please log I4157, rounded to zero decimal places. 8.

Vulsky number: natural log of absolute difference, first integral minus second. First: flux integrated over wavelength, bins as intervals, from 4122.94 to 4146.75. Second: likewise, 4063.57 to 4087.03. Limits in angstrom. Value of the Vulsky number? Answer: 1.5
